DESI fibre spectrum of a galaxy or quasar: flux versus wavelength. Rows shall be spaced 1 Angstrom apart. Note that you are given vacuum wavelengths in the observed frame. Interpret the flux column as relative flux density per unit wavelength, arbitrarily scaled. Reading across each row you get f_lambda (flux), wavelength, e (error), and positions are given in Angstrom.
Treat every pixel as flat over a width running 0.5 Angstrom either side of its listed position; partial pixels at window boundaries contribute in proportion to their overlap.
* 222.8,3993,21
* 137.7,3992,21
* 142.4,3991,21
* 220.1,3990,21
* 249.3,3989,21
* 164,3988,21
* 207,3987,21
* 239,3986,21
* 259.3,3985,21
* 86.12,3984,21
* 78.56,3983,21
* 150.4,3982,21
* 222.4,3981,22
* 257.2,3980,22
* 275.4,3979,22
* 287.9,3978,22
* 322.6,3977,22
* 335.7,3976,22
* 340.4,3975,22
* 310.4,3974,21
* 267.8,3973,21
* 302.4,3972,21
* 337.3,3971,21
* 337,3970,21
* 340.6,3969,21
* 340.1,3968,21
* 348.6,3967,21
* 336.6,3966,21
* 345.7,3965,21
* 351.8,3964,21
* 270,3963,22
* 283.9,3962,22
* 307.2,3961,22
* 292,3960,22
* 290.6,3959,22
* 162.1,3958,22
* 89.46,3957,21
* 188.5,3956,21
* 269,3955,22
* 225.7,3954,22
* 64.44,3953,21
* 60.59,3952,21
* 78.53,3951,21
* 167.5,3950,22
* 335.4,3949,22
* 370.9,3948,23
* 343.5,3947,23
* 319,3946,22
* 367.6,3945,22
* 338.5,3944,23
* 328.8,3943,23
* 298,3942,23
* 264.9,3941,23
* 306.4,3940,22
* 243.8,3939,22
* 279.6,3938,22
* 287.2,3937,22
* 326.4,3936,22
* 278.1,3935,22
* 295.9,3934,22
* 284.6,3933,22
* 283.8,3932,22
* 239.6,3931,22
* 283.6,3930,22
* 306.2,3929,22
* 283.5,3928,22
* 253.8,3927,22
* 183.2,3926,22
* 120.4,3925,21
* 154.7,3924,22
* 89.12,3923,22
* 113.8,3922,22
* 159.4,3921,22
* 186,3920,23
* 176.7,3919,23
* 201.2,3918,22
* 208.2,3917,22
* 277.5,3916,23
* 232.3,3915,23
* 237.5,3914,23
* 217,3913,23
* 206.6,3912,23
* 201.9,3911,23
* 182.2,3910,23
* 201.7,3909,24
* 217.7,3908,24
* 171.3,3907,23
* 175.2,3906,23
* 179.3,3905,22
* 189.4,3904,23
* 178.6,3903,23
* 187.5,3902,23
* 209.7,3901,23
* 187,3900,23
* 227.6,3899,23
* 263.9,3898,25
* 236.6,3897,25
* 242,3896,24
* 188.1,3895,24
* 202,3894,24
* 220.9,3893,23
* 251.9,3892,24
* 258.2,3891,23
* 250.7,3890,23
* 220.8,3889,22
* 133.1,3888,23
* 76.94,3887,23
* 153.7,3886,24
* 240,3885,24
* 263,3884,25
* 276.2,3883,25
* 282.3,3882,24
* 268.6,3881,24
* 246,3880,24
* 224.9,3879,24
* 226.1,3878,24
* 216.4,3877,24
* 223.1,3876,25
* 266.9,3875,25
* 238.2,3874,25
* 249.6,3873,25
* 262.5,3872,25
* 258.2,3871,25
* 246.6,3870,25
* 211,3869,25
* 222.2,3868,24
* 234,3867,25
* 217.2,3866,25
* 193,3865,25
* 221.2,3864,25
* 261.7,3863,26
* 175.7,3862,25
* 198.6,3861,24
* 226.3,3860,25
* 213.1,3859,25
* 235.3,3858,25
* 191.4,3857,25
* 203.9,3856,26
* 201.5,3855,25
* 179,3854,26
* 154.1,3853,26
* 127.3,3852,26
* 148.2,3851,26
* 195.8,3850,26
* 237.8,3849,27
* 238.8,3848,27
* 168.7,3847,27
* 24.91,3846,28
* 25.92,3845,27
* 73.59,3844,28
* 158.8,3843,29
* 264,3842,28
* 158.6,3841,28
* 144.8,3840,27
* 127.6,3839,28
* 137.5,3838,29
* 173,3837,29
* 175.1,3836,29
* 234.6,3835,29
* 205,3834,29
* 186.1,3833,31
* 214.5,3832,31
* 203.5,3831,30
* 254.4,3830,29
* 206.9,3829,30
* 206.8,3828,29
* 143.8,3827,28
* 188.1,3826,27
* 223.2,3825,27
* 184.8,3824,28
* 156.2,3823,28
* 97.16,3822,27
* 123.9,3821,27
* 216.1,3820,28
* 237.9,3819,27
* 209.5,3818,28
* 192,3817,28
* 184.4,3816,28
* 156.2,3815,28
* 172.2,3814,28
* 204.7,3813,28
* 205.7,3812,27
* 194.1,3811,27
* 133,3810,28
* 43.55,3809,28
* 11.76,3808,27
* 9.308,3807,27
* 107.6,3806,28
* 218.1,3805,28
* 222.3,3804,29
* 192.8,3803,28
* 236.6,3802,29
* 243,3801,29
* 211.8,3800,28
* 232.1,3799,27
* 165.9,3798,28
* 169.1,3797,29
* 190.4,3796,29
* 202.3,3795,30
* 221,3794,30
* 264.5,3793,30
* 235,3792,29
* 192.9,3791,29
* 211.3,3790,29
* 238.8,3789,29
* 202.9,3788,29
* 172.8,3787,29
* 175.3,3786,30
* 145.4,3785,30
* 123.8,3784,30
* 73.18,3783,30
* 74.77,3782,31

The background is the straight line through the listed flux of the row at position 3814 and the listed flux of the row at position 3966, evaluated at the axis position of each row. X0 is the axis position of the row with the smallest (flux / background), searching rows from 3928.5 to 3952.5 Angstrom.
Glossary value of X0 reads 3952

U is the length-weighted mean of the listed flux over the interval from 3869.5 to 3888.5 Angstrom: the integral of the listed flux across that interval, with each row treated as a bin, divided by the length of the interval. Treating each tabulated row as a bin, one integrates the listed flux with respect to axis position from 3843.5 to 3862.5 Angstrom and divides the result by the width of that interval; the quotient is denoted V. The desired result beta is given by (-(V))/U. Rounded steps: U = 229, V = 169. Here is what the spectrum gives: -0.74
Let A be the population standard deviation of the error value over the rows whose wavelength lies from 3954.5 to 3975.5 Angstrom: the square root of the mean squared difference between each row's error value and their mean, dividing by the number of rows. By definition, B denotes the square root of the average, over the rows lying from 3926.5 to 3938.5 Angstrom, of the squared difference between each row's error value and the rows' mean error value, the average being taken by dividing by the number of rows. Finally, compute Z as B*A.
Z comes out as 0.00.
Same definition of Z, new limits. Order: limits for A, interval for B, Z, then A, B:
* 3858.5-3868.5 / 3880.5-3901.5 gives 0.44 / 0.54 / 0.82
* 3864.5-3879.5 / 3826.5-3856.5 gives 0.68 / 0.44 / 1.55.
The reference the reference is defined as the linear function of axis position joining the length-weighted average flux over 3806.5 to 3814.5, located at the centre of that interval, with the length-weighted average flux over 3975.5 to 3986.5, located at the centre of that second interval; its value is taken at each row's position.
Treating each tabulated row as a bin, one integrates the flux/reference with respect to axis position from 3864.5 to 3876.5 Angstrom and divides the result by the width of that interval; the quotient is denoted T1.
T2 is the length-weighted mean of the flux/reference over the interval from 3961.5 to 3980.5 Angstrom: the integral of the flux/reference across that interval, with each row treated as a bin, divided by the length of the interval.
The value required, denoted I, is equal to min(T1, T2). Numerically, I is 1.42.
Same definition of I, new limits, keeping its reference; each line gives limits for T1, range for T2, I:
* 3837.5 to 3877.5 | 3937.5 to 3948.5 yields 1.27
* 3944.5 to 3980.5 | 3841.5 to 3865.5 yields 1.21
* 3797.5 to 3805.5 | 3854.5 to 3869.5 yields 1.39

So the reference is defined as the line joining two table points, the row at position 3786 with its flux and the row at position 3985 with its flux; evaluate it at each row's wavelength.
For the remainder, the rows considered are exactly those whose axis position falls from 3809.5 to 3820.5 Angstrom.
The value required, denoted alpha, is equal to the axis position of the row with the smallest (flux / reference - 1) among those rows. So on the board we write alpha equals 3810 Angstrom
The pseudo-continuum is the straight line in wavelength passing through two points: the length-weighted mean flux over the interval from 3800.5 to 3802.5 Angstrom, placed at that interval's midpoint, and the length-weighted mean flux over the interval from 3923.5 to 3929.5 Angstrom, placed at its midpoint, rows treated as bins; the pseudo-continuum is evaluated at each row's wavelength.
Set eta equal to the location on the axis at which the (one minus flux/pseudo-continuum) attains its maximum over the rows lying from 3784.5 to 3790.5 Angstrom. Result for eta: 3785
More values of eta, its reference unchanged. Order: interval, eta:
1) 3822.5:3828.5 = 3827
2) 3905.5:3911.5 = 3907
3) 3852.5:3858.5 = 3853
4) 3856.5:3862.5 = 3862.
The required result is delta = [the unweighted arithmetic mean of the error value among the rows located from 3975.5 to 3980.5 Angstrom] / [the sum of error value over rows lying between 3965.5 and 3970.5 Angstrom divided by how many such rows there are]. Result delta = 1.05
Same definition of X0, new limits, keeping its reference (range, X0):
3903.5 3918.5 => 3907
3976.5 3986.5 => 3983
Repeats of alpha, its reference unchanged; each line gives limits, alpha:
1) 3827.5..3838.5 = 3838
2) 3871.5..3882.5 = 3877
